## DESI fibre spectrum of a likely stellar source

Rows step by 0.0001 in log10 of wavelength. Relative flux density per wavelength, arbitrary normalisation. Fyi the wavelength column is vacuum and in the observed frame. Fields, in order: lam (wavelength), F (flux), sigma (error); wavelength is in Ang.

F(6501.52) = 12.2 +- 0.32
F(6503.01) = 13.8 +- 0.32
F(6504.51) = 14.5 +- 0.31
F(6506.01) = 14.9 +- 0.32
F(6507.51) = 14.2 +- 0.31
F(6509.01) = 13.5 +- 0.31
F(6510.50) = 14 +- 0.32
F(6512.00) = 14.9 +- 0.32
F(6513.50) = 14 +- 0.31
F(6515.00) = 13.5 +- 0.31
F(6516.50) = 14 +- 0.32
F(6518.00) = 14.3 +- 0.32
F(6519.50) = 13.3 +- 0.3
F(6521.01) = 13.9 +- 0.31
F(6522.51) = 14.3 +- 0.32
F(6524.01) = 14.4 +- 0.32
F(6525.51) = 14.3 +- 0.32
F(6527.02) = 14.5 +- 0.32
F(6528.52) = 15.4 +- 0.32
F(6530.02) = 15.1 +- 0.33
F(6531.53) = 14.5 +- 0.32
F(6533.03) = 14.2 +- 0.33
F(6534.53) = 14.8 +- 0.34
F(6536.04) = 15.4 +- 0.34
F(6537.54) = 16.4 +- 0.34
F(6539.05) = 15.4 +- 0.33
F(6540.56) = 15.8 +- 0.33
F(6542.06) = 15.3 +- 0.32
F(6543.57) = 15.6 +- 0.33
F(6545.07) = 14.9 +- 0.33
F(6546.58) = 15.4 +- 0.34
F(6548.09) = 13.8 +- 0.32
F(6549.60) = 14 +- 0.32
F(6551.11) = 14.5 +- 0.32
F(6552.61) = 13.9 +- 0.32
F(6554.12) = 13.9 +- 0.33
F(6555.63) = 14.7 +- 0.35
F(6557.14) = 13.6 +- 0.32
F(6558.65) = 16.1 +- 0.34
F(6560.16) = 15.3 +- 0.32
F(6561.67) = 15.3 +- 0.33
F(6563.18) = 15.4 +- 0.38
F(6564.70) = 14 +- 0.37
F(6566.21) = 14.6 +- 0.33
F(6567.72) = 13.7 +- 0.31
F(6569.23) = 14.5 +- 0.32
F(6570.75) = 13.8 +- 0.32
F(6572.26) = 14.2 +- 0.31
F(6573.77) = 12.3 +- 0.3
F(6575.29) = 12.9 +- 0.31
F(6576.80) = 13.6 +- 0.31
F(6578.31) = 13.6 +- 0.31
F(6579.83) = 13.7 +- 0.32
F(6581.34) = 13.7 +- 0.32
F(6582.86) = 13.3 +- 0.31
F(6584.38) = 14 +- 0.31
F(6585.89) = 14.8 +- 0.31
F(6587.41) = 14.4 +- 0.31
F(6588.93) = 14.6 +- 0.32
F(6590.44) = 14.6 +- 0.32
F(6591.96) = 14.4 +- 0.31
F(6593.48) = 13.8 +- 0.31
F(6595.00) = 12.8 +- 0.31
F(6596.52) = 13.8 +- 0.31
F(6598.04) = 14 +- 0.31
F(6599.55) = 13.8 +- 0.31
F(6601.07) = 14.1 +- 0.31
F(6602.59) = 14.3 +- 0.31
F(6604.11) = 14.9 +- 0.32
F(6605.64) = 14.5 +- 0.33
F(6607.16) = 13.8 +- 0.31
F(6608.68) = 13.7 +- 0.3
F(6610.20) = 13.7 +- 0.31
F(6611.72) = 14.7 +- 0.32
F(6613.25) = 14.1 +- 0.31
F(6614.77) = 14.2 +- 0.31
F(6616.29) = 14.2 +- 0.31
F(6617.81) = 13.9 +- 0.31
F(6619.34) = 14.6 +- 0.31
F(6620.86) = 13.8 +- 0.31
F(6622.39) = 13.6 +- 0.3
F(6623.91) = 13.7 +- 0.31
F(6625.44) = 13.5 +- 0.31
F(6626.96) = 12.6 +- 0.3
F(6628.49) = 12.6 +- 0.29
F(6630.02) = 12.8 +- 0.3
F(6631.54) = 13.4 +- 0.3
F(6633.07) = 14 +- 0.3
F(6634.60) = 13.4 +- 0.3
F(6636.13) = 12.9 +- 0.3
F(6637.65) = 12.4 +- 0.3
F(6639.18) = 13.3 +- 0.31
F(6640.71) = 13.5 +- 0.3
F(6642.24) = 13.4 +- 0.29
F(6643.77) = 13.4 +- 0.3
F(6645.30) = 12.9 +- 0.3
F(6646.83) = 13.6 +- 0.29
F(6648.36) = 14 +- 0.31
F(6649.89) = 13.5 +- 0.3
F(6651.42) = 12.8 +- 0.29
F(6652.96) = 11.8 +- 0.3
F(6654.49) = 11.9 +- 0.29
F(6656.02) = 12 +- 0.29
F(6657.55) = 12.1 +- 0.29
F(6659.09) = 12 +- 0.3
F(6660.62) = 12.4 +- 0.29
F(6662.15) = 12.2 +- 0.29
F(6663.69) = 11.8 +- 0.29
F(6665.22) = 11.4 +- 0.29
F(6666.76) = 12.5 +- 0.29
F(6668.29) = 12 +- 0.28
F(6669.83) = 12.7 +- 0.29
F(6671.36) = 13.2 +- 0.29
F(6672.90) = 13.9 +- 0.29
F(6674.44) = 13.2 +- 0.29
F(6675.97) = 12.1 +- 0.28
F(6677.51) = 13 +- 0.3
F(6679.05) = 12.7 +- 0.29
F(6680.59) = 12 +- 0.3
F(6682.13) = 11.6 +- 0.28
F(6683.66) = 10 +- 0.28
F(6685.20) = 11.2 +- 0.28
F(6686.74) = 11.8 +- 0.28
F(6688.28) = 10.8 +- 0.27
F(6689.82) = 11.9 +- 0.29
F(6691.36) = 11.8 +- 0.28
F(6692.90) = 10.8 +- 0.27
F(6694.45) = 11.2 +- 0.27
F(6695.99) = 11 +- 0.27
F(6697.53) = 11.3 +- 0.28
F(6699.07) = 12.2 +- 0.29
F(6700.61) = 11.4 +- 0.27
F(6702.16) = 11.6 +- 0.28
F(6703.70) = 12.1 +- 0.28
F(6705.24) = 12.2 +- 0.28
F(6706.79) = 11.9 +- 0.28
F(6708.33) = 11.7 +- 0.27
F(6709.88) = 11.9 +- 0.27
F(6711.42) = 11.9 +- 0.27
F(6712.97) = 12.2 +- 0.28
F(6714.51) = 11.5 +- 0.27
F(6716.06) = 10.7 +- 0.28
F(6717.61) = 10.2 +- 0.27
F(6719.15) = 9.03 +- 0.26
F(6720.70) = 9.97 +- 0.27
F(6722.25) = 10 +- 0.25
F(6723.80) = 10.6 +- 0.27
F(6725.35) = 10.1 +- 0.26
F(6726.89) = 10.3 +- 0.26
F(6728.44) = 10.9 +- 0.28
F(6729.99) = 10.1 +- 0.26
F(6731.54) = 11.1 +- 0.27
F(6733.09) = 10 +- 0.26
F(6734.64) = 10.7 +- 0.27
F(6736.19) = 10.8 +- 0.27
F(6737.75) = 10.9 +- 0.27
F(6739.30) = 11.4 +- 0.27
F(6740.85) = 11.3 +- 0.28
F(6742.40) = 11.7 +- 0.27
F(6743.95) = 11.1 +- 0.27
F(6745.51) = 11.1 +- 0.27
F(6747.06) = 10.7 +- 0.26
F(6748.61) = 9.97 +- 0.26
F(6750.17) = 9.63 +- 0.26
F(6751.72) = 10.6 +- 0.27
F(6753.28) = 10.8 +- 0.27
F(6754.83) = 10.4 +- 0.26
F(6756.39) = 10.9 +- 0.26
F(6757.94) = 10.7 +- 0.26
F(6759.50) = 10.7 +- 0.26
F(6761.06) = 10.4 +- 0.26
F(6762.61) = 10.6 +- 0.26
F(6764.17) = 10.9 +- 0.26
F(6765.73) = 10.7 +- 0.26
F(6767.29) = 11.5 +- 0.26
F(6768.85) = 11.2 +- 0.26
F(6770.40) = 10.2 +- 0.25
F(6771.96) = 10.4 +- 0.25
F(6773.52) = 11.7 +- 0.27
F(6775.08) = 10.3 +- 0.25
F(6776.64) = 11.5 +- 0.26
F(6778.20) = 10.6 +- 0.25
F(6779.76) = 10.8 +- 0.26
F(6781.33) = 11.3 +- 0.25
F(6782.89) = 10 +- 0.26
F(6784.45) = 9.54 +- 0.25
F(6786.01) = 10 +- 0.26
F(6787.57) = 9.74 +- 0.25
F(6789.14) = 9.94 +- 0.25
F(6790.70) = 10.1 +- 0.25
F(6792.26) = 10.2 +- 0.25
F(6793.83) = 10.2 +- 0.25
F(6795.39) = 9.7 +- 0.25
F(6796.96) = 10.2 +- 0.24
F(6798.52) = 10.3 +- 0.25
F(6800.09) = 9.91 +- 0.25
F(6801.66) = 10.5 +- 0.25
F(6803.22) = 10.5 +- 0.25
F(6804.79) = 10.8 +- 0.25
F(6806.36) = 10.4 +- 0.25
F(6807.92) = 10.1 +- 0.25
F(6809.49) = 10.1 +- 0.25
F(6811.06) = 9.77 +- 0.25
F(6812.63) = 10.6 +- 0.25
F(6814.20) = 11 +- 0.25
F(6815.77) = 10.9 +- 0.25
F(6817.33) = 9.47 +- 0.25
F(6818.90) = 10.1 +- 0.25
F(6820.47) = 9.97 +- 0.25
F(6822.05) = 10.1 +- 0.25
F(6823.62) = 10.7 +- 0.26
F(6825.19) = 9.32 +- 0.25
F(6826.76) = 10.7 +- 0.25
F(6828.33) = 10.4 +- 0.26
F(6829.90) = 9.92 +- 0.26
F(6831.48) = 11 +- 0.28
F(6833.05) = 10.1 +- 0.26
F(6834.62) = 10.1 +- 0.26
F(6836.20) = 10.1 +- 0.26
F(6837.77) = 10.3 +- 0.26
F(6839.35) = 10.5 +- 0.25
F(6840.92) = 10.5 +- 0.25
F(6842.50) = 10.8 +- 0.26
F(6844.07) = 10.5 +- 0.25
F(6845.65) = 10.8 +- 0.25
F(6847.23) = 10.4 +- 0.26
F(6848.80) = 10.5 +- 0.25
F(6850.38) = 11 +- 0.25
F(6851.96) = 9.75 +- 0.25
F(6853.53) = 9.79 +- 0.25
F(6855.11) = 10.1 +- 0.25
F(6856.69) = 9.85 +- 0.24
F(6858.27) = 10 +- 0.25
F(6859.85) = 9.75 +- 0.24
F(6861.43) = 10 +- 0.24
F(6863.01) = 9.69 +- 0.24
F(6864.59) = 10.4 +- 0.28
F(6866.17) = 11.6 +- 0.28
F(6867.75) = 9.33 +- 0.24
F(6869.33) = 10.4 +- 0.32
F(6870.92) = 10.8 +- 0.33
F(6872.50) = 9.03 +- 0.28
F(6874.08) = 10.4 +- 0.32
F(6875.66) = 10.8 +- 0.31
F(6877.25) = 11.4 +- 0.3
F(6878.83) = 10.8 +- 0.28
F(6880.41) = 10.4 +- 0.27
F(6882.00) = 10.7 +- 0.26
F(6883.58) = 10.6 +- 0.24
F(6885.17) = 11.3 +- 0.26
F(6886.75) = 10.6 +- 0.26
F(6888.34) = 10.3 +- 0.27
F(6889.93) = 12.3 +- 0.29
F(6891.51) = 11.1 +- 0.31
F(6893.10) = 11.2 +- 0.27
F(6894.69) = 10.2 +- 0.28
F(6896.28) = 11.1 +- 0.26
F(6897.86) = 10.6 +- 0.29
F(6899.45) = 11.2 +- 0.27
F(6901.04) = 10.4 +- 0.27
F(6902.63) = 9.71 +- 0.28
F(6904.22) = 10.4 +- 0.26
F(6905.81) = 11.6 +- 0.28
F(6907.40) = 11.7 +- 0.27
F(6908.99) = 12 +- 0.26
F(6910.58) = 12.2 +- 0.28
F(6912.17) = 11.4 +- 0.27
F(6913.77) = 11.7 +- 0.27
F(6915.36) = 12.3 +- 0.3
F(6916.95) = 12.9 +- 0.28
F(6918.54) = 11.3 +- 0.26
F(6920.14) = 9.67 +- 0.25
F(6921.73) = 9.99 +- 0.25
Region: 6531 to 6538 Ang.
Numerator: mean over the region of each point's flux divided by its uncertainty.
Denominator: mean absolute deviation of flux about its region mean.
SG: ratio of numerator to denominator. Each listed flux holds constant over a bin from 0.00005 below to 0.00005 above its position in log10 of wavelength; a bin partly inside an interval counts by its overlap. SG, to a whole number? 67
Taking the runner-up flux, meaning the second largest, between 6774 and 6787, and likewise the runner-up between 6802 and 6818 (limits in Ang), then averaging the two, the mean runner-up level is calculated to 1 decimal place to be 11.1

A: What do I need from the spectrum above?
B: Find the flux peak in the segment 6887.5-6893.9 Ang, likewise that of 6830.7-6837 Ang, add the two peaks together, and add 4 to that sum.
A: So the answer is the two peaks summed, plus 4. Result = 27.3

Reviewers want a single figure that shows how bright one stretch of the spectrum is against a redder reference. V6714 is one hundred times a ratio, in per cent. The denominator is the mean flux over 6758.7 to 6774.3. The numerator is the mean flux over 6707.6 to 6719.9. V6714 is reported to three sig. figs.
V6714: 103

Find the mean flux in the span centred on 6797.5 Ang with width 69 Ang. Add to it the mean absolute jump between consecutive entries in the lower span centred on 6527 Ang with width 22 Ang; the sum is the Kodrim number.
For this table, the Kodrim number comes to 10.9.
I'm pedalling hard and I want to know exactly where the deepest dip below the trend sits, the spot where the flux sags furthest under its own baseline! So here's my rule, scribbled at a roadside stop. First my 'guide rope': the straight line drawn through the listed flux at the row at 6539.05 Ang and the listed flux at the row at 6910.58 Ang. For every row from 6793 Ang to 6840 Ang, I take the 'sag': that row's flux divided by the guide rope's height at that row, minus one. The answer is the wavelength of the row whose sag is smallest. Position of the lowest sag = 6825.19 Ang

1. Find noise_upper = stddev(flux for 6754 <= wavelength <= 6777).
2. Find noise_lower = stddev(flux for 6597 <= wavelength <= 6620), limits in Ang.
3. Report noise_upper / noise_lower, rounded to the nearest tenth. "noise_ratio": 1.3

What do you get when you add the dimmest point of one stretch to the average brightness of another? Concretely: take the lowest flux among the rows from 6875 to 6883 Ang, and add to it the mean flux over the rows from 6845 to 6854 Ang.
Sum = 21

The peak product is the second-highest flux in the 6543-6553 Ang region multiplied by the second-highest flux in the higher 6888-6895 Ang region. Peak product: 172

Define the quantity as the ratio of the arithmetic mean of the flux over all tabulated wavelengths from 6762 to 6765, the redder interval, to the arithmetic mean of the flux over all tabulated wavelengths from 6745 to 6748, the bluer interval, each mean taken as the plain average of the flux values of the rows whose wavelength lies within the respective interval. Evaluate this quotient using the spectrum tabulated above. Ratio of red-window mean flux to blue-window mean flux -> 0.99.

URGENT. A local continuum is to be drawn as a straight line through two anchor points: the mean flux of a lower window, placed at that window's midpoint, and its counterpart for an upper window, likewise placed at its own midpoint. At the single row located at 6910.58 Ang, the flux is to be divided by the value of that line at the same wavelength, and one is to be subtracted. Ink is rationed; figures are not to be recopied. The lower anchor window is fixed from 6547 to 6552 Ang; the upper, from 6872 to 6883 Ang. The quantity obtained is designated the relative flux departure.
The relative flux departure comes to 0.20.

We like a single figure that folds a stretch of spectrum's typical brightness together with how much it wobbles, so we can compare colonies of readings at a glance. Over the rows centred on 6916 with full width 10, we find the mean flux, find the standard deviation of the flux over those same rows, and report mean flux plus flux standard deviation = 13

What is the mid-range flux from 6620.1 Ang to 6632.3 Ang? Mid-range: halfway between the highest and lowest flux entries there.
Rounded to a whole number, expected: 13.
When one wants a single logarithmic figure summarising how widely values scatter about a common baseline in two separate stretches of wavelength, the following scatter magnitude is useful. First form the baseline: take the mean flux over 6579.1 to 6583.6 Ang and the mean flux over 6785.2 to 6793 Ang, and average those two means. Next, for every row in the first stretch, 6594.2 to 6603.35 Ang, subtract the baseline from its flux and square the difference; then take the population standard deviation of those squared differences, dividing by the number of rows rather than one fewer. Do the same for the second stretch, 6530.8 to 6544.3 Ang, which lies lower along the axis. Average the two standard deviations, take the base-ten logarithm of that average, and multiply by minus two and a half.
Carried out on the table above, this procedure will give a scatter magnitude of -1.21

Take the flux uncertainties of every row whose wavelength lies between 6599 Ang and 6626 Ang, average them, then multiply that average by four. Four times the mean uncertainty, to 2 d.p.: 1.24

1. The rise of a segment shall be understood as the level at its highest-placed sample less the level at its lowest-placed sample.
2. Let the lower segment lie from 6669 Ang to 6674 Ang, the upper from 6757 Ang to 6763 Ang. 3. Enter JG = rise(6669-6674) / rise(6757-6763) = -12.0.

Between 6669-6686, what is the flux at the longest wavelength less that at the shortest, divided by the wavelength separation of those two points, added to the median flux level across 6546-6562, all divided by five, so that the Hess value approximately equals 2.88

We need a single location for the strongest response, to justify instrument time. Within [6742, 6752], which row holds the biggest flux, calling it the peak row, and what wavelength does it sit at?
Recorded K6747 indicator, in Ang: 6742.40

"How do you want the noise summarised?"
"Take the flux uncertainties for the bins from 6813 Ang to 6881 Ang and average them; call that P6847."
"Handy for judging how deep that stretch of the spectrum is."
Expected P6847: 0.263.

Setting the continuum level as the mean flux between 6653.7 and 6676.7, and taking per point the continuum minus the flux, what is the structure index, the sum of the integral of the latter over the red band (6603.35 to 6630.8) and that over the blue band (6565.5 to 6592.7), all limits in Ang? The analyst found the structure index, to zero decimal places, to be -83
